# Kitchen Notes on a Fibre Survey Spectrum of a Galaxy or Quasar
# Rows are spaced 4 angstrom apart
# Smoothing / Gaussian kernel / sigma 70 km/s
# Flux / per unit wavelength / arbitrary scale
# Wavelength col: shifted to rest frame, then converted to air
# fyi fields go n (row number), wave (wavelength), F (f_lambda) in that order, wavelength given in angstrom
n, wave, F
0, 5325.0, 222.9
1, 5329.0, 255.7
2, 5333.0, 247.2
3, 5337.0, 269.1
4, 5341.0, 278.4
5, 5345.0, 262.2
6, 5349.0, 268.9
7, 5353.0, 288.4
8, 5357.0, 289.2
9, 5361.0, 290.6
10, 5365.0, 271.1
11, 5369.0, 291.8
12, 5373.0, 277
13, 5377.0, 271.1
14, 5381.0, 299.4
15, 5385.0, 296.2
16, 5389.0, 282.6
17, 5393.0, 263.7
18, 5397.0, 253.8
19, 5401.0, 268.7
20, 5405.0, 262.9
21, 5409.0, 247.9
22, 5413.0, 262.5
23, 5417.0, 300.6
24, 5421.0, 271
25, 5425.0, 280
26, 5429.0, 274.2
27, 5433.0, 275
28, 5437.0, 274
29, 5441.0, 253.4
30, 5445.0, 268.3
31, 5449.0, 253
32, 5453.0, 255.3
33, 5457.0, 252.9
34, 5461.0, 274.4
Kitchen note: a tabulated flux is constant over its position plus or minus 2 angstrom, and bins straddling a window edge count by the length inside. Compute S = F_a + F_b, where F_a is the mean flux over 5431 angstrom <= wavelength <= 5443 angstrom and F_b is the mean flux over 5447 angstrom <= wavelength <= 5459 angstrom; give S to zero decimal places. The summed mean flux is 521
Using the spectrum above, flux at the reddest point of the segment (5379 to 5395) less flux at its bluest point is -36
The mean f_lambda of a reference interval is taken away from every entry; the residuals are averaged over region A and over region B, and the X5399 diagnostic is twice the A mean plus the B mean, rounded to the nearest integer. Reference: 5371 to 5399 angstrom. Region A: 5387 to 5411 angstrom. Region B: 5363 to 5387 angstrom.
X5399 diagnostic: -22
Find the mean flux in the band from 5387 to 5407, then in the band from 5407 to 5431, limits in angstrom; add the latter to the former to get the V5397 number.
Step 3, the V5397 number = 539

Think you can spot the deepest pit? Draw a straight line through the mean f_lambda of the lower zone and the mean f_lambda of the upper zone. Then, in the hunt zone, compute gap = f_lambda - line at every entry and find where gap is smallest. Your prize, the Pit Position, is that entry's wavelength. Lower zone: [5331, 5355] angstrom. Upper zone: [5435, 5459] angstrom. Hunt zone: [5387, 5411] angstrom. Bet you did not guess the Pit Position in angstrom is 5409.0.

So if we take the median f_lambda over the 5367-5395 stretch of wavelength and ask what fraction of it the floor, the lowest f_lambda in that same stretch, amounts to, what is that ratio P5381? 0.93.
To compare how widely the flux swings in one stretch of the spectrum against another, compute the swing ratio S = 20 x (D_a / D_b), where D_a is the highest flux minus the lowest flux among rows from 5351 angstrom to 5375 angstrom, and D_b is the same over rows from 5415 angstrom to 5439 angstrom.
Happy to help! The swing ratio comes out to 14.0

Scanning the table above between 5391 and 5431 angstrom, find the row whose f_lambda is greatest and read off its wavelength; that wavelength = 5417.0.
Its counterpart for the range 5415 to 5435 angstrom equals 5417.0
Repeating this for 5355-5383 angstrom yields 5381.0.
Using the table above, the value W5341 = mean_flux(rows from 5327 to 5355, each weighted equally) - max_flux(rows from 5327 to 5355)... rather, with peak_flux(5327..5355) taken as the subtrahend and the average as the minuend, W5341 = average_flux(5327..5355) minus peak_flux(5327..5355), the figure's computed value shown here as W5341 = -21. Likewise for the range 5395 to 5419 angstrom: -35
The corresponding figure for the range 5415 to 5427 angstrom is -17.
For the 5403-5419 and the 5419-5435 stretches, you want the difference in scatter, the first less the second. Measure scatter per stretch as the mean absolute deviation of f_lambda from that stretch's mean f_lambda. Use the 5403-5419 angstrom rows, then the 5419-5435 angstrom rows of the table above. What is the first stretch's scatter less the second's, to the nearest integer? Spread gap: 14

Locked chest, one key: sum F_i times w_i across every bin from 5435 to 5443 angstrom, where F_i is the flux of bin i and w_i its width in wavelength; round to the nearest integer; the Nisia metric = 2110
